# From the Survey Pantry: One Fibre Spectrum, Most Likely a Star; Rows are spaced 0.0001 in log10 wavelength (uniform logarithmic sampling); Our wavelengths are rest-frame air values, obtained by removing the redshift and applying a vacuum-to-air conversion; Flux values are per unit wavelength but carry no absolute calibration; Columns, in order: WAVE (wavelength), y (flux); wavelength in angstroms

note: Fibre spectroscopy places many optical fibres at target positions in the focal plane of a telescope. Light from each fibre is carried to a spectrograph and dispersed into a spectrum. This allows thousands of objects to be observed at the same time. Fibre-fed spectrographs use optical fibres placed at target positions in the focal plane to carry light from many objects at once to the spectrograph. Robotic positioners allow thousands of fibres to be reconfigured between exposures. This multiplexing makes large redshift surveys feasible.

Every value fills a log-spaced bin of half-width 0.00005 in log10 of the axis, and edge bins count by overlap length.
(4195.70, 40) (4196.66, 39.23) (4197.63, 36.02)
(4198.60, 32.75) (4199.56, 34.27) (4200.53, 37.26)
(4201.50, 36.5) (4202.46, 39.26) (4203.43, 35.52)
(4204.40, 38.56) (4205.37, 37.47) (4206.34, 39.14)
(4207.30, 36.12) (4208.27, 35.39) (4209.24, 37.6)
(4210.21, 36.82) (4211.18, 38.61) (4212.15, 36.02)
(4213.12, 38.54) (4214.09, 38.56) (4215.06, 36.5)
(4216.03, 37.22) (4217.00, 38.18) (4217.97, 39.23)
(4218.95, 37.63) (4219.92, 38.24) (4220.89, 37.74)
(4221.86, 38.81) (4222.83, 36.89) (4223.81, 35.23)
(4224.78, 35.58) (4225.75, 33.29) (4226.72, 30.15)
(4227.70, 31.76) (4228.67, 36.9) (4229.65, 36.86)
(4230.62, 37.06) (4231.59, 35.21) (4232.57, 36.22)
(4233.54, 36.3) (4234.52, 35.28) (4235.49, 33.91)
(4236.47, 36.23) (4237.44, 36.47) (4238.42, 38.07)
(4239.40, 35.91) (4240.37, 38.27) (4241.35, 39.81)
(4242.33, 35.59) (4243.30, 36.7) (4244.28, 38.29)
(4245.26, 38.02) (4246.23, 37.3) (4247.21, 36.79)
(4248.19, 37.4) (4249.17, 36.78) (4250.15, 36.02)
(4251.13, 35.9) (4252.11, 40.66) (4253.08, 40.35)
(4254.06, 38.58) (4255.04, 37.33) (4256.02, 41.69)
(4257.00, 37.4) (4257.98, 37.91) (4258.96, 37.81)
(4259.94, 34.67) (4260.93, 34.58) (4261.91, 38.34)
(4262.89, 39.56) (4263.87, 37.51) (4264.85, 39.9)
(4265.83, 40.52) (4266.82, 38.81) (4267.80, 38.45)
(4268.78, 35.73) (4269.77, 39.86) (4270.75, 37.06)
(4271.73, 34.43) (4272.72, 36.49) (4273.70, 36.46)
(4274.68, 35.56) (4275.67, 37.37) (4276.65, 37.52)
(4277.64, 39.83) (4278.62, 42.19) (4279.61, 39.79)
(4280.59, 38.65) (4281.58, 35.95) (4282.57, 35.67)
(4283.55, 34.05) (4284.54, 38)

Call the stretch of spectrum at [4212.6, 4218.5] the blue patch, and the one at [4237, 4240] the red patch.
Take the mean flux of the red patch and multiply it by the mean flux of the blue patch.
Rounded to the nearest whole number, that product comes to 1400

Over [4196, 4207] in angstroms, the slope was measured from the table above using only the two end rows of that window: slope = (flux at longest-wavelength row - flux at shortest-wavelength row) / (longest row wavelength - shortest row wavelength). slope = 0.0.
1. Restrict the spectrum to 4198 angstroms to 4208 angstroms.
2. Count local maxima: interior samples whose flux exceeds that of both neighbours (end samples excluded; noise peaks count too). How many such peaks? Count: 4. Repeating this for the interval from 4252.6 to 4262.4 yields 2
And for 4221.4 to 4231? 2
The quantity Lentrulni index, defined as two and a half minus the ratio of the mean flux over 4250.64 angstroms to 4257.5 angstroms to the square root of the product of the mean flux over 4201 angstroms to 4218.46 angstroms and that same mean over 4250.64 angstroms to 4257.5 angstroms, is 1.48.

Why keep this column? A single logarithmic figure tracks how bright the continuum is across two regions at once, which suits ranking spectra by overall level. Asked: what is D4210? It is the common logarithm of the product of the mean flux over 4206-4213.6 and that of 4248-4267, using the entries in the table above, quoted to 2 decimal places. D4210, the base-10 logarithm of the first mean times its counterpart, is 3.15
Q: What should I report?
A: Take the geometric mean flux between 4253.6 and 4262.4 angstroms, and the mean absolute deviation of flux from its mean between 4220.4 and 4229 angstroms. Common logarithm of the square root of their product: 0.97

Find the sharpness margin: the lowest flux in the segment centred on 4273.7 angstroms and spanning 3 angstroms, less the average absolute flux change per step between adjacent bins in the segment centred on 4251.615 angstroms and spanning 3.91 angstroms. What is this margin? 33.8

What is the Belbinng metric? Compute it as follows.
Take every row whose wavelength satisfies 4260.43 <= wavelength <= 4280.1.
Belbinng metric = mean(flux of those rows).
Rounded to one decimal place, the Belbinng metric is 38.0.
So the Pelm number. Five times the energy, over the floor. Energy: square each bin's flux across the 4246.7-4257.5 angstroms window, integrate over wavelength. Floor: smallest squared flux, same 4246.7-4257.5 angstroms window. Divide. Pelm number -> 61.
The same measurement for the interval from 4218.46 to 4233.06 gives 104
